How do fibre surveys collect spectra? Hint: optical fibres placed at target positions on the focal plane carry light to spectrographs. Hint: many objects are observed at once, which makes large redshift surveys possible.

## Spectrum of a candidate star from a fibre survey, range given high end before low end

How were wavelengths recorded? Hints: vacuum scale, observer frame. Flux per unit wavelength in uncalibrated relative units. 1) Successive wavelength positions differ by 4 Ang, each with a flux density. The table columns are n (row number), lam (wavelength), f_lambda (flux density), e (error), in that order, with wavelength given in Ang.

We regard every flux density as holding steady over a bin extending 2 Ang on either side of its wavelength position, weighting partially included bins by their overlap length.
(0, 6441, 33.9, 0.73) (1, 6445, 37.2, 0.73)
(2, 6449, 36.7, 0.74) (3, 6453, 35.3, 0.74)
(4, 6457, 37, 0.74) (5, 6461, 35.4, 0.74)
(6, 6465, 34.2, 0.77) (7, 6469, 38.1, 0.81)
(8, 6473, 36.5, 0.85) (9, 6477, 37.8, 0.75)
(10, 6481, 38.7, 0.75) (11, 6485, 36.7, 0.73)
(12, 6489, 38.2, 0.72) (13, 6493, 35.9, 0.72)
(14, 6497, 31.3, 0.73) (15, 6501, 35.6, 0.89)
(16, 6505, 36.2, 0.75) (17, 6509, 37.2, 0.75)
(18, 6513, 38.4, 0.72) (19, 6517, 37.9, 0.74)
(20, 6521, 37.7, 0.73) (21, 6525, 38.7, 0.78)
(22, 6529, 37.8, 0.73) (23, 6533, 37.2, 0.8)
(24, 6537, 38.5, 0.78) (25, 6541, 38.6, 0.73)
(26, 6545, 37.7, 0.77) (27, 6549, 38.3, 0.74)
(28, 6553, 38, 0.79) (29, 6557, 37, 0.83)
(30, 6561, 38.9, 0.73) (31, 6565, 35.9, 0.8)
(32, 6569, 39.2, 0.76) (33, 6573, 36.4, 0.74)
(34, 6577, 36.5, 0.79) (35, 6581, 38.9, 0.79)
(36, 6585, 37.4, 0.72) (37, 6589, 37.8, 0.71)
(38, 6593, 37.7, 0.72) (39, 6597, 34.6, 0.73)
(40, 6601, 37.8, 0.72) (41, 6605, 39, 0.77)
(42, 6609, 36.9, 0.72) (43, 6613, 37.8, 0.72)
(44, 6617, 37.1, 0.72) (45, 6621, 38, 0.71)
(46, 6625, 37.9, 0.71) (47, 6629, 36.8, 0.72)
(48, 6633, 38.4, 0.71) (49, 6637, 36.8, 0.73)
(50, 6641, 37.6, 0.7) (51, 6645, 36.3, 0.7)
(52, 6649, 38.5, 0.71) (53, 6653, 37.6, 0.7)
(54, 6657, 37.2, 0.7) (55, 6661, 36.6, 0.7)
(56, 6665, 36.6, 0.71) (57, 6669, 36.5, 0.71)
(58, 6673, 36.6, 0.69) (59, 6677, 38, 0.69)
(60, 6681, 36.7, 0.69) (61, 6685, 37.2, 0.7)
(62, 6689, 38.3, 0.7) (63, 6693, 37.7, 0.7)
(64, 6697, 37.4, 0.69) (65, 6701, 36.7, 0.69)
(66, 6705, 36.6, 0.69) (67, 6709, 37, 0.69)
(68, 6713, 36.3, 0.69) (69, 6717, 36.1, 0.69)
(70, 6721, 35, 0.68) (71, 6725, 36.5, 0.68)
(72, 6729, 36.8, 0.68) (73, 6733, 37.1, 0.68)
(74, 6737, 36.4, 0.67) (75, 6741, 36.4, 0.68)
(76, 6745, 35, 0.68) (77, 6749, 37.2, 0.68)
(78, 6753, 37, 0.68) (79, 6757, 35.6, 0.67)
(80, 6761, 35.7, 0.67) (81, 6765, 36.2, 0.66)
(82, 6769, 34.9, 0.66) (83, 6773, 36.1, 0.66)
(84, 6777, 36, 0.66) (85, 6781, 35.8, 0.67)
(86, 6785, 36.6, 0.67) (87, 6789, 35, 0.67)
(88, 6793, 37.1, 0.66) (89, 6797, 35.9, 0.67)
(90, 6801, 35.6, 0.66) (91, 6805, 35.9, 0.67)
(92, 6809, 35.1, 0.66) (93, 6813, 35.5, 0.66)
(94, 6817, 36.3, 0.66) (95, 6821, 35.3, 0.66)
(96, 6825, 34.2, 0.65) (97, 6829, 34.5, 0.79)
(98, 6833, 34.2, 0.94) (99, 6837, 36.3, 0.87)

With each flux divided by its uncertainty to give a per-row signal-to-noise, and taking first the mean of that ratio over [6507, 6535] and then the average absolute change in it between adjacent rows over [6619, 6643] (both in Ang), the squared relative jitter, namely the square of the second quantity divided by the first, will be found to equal 0.0024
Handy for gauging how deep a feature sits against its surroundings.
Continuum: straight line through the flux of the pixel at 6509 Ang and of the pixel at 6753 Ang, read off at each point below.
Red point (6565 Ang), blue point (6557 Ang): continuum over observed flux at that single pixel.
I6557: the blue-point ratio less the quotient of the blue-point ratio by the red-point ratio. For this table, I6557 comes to 0.034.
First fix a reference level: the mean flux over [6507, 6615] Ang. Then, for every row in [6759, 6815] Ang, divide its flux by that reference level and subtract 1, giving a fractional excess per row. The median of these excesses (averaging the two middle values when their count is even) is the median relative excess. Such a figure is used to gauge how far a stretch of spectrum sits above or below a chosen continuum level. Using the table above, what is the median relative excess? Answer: -0.049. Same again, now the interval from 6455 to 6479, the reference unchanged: -0.025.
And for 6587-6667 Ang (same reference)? -0.003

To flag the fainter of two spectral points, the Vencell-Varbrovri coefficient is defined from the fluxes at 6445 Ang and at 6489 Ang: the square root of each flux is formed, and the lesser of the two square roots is 6.10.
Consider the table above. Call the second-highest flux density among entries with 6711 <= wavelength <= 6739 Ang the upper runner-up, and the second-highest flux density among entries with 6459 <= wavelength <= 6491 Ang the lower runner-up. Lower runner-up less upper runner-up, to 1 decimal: 1.4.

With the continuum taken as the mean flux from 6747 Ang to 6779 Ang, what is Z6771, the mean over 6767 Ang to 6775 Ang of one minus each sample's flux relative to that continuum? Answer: 0.016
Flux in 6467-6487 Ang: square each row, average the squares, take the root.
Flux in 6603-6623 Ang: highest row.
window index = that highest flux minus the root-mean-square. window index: 1.4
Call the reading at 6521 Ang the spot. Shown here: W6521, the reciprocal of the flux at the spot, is 0.0265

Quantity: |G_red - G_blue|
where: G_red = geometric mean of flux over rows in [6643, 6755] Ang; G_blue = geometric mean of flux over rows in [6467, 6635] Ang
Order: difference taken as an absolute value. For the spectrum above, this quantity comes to 0.55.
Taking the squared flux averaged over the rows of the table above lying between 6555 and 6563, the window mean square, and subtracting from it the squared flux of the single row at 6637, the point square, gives 87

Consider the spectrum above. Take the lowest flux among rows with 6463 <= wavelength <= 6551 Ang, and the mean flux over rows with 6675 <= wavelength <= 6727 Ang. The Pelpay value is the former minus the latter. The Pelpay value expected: -5.6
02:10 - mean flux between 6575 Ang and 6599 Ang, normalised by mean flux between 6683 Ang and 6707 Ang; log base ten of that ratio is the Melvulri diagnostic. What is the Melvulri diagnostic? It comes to -0.002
